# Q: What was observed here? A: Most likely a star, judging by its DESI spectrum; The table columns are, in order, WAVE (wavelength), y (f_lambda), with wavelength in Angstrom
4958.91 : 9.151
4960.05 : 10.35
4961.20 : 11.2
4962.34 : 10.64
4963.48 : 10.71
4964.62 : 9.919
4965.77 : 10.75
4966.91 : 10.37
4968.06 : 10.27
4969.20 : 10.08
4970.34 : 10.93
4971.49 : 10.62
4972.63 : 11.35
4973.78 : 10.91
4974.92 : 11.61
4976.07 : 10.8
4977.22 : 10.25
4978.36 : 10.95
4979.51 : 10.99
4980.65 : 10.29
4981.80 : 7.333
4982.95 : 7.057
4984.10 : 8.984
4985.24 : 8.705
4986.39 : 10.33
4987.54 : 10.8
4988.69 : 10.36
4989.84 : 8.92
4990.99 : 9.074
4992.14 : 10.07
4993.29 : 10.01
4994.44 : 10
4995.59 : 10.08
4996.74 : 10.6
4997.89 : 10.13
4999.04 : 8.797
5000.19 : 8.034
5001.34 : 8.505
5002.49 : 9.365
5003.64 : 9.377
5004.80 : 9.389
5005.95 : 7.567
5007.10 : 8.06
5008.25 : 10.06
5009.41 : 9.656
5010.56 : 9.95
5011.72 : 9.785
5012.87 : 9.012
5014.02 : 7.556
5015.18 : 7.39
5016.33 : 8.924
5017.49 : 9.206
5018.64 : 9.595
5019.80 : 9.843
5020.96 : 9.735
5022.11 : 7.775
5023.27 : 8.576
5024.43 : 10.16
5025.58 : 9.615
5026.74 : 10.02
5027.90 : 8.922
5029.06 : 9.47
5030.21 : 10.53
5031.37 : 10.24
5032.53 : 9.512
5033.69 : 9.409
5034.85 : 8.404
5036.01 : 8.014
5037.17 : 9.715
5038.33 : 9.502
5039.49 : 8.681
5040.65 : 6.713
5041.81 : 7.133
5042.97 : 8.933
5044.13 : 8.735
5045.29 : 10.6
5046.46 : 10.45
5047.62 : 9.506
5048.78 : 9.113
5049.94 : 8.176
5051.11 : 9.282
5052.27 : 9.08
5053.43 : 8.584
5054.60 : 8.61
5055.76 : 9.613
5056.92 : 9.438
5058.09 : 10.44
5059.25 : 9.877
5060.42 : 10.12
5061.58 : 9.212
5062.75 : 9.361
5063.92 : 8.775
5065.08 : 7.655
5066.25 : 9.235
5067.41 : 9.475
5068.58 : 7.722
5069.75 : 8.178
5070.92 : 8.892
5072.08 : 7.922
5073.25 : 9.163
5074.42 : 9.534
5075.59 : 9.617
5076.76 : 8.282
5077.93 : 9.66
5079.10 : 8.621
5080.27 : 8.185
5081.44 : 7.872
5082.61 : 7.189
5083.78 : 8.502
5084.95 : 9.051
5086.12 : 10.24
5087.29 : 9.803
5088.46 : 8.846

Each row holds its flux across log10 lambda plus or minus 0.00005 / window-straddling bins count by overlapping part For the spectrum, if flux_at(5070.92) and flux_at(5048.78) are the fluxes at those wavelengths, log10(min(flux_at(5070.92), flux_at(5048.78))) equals 0.949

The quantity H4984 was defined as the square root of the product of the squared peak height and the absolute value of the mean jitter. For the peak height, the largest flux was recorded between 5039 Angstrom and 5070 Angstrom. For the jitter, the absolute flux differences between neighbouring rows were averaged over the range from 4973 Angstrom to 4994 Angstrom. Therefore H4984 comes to 9.66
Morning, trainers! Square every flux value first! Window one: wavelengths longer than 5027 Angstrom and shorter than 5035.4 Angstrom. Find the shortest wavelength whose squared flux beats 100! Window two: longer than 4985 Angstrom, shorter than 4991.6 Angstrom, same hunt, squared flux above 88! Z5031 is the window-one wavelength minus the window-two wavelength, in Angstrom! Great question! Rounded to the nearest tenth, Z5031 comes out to 43.8 Angstrom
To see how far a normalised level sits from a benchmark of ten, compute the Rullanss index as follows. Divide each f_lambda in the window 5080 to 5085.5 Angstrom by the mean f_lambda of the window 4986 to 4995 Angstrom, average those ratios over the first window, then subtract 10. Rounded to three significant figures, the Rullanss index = -9.18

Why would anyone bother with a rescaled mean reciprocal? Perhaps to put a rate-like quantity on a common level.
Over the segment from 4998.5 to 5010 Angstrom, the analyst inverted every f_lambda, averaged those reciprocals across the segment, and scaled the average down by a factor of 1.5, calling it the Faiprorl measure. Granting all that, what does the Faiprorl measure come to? 0.0757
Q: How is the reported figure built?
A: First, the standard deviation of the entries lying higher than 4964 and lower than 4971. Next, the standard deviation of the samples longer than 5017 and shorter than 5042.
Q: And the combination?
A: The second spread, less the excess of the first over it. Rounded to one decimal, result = 1.6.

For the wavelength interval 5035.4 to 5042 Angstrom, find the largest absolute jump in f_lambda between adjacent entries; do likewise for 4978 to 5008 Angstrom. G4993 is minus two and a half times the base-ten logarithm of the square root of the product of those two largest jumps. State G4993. -0.96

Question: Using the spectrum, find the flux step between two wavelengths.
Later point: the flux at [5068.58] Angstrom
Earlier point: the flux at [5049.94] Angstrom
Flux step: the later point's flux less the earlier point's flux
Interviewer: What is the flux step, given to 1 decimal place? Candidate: -0.5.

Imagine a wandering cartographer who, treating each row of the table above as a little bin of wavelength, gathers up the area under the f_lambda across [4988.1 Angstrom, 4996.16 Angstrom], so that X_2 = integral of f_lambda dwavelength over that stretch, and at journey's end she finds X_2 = 79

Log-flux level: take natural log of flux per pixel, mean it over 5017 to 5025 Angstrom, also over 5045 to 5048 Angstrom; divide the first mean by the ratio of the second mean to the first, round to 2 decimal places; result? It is 2.13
